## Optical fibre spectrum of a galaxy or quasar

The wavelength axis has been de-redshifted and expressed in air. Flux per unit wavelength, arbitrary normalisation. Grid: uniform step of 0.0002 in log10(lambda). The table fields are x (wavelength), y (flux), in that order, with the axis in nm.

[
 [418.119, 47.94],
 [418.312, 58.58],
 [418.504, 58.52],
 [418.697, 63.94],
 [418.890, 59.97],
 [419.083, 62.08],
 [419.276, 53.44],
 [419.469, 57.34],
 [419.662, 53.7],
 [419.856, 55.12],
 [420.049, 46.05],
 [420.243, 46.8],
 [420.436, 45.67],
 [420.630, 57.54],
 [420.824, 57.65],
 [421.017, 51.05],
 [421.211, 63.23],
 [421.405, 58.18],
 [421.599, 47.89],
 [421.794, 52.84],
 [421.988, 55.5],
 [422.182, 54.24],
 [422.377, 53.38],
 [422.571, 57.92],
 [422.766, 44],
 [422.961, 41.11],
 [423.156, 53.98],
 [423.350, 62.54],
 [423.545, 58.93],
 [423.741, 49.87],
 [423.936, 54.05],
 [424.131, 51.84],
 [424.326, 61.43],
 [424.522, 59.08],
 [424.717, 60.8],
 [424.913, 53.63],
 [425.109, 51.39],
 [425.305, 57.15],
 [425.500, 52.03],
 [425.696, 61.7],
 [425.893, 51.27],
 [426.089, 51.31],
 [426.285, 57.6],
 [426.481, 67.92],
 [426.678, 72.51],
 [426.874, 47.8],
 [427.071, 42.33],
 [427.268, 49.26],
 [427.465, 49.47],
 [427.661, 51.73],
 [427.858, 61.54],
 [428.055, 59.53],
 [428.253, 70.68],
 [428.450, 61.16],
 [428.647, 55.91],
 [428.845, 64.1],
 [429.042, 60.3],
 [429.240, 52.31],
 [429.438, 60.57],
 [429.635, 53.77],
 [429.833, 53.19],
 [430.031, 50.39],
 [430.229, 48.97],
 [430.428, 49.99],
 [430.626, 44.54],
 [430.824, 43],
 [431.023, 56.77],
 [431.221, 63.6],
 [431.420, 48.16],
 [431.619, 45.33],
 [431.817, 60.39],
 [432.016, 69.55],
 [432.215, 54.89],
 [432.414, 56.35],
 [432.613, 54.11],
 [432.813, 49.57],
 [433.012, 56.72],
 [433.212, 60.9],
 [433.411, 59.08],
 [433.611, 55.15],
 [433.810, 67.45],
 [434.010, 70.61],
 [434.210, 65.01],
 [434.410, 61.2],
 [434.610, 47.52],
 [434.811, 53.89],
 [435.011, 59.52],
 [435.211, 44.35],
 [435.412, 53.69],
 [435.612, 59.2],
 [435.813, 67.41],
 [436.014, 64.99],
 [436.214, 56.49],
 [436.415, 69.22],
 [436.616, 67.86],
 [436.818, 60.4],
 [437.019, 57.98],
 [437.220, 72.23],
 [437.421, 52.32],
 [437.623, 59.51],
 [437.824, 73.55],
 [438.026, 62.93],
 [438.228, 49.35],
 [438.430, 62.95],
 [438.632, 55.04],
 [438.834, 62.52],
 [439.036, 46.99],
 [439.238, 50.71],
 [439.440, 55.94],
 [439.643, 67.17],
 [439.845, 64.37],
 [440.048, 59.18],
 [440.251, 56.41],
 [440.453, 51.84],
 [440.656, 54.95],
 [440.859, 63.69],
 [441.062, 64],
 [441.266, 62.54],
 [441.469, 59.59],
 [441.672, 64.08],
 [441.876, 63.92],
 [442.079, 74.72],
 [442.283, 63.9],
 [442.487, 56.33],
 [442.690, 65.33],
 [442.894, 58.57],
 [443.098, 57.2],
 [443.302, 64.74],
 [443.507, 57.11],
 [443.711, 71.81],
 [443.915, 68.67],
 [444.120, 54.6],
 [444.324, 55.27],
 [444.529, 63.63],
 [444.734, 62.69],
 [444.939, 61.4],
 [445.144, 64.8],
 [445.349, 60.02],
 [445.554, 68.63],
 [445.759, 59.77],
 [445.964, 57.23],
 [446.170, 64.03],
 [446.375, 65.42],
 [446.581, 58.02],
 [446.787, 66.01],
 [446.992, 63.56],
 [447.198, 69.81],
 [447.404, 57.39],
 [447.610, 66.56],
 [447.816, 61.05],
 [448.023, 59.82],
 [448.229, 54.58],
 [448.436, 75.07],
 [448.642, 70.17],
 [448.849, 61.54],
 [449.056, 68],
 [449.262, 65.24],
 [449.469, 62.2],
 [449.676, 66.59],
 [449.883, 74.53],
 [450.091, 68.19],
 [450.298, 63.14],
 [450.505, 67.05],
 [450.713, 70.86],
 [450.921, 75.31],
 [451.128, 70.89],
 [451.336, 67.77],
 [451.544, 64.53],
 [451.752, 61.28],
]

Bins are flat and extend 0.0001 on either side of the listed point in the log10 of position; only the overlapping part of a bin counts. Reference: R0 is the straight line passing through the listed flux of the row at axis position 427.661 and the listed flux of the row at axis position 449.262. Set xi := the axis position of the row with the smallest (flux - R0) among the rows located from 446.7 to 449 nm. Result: 448.229 nm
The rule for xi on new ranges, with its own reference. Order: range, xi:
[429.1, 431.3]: 430.824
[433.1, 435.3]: 435.211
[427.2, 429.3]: 427.268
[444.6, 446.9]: 445.964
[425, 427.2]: 427.071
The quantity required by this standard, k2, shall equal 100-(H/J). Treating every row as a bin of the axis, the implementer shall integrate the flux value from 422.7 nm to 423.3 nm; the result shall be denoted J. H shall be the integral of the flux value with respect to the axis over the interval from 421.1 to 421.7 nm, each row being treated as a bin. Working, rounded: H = 33.7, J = 28.7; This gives 98.8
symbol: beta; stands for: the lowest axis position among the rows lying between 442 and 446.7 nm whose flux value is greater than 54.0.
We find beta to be 442.079 nm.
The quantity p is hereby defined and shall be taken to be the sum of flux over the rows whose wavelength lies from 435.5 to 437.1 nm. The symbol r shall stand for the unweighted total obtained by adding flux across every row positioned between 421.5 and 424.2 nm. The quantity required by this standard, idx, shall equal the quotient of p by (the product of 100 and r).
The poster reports 0.007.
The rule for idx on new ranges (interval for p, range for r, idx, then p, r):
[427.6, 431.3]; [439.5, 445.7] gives 0.006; 1062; 1861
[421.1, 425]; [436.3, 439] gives 0.014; 1094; 806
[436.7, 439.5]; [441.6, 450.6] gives 0.003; 822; 2802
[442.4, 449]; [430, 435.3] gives 0.013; 2001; 1497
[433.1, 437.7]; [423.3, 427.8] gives 0.011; 1386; 1276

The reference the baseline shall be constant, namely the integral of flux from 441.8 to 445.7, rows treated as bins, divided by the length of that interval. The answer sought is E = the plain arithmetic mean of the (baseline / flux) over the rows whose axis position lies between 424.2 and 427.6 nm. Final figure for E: 1.15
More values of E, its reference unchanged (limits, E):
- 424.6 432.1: 1.15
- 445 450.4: 0.98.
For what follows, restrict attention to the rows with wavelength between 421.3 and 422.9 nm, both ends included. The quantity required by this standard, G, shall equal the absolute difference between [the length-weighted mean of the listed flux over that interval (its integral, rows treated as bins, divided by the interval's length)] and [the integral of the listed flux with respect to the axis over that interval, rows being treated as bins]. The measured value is 32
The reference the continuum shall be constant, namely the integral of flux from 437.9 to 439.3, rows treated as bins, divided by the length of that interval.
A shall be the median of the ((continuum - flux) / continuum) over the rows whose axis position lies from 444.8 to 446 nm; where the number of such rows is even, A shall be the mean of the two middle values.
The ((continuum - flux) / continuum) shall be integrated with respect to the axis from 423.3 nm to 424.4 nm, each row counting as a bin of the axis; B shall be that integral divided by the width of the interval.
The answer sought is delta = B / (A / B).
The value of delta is 0.000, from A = -0.08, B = 0.00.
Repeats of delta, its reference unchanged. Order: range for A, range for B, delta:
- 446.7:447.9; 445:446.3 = -0.080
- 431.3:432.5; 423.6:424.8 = 0.000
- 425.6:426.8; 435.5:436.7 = -0.317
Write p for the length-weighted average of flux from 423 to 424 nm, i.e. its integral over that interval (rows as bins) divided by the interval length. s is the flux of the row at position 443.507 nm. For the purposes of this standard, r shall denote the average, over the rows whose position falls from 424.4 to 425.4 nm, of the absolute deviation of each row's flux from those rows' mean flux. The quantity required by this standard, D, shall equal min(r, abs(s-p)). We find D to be 2.0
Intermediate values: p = 55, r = 3.1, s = 57.11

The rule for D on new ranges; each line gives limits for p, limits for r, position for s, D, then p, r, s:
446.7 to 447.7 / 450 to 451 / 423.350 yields 2.1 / 65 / 3.3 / 62.54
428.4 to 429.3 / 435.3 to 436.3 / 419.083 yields 3.2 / 59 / 4.7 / 62.08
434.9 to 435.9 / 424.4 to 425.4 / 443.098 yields 0.5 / 57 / 3.1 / 57.2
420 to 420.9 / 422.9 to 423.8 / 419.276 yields 2.6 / 51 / 6.2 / 53.44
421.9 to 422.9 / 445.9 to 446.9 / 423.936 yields 1.5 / 53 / 3.6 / 54.05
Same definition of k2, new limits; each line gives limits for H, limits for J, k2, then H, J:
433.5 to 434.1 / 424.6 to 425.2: 98.8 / 38.5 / 33.3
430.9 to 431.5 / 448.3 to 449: 99.3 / 33.5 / 47.7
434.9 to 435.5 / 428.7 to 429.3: 99.1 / 31.5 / 35.4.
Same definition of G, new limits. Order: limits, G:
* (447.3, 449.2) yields 57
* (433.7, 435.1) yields 24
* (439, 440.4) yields 23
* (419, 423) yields 160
